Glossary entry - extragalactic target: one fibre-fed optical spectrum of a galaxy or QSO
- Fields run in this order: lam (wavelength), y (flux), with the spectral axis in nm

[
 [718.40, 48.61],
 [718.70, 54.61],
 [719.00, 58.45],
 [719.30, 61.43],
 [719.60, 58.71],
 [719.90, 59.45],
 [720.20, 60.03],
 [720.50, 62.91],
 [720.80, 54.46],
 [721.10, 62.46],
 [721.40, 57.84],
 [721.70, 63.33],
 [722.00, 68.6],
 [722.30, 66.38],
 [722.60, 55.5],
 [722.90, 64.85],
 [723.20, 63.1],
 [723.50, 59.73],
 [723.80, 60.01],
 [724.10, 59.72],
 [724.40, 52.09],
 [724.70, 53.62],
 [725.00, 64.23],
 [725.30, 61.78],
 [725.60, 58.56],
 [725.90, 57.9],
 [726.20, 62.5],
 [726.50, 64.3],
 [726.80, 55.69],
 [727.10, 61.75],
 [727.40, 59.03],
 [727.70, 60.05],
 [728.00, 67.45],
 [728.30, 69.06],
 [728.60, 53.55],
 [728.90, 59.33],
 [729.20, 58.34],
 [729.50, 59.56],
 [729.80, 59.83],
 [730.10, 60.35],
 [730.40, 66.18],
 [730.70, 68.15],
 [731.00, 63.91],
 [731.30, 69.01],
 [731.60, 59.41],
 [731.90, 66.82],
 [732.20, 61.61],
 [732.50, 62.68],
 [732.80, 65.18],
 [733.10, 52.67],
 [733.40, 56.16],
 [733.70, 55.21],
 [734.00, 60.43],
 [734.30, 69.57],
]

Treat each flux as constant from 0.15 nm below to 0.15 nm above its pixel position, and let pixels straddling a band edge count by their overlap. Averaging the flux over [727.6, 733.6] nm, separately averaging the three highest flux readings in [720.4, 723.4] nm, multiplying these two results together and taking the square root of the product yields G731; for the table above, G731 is 64.2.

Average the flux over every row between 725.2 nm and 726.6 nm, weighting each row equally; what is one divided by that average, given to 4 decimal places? 0.0164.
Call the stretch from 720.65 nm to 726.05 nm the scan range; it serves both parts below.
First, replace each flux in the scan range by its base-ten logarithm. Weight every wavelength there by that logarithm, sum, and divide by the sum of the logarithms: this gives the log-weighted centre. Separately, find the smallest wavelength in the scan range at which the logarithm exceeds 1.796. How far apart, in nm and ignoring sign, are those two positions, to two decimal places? 1.64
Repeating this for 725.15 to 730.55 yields 1.35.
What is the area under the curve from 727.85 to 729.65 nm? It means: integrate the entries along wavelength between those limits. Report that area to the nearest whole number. 110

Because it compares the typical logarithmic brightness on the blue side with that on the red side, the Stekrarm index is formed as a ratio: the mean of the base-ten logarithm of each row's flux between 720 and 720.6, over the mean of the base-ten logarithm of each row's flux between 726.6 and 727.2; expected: 1.01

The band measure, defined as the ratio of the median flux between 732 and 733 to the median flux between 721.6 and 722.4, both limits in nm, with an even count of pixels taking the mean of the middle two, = 0.94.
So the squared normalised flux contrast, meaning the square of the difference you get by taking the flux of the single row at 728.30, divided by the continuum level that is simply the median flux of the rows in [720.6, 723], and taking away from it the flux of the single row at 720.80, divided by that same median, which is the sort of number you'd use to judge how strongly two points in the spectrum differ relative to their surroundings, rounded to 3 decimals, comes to 0.054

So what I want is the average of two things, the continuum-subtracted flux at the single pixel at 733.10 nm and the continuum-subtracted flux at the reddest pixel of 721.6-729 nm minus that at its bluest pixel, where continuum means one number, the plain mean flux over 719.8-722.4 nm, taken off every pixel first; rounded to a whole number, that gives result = -7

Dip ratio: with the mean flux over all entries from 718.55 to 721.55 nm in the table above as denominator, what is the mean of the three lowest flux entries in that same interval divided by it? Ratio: 0.942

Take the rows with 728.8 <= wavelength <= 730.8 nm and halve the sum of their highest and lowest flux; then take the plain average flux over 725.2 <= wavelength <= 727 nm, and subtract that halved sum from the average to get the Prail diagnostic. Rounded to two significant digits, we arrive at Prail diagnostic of -3.1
